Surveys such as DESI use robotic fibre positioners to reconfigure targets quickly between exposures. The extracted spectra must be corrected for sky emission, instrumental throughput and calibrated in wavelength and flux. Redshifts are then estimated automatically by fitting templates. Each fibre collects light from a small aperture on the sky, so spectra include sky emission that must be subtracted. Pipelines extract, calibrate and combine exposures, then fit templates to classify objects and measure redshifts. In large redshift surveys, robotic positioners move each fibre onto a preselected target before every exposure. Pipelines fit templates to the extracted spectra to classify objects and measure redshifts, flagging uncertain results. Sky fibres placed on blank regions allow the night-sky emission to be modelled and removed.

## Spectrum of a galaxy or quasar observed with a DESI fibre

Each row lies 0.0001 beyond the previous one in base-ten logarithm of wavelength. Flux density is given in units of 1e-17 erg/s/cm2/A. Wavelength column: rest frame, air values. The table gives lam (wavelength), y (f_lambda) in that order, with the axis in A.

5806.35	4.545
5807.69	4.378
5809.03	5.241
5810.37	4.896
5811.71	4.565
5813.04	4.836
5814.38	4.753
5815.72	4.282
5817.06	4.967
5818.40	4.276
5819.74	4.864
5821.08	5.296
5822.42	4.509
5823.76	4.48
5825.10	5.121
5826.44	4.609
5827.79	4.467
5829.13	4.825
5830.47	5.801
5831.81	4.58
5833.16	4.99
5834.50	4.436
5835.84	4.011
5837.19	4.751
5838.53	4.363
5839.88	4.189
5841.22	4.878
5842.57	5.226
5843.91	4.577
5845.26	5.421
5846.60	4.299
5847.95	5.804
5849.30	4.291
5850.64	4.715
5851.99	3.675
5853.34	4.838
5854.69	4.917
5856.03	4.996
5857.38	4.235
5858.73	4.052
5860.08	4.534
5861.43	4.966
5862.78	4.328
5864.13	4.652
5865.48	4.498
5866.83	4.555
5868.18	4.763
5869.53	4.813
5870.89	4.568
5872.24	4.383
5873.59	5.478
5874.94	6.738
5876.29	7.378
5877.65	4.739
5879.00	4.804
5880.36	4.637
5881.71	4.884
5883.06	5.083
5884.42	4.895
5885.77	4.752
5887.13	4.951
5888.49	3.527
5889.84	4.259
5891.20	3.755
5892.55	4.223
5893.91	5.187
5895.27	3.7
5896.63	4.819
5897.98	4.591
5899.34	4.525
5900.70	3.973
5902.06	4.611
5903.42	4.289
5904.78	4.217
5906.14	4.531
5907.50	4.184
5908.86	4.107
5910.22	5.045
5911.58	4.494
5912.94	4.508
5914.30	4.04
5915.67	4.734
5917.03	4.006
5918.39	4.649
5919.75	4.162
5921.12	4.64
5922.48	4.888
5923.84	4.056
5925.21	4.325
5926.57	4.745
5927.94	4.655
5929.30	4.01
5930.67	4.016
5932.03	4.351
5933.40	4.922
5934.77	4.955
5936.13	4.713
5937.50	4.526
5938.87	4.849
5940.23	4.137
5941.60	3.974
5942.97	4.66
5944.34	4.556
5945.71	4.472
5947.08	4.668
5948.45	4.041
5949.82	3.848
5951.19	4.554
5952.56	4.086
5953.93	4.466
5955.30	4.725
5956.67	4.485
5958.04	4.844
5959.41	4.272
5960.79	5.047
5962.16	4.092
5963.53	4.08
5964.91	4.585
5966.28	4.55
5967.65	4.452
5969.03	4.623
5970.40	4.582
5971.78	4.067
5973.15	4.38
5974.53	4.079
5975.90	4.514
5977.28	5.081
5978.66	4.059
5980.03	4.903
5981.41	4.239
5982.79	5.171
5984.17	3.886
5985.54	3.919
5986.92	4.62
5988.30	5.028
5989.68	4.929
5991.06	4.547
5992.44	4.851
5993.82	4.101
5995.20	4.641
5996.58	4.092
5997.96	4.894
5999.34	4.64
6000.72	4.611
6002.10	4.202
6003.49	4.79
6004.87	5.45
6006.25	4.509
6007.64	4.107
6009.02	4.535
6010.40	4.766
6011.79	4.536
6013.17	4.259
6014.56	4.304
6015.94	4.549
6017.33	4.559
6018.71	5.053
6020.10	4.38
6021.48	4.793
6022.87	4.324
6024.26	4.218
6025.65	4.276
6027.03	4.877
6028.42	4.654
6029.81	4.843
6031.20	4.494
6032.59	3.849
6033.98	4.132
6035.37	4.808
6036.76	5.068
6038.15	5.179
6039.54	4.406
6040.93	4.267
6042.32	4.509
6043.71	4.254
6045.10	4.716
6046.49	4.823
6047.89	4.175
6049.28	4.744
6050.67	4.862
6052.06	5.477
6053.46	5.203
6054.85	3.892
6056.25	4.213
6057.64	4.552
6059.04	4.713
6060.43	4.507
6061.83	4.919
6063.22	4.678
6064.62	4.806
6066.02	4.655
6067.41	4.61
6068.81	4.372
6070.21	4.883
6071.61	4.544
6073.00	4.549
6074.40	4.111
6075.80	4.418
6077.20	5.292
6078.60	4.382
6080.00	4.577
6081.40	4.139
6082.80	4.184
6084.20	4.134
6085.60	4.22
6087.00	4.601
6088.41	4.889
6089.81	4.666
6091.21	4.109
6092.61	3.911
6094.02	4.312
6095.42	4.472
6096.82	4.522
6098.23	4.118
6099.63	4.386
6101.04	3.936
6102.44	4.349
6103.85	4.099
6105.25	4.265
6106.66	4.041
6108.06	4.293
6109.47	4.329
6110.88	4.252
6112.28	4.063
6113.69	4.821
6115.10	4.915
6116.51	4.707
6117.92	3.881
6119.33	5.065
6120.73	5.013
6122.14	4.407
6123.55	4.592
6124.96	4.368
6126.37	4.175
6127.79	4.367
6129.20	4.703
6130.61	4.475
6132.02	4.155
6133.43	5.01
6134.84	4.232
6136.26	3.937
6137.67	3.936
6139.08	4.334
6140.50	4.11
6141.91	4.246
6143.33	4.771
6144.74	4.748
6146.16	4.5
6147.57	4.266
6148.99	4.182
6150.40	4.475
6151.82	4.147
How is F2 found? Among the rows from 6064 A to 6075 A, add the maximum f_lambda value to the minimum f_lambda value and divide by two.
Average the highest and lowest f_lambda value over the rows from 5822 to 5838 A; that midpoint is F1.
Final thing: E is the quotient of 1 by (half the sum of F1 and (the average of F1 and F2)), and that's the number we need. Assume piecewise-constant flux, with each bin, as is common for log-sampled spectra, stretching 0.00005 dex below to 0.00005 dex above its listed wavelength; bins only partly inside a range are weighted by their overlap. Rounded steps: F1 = 4.9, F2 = 4.50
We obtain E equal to 0.208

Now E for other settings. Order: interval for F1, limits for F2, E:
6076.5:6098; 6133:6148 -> 0.219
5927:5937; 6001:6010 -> 0.219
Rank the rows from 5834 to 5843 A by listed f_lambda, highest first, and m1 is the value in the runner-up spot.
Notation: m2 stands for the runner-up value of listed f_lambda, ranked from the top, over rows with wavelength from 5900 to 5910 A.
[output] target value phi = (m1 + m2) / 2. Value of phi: 4.70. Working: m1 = 4.878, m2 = 4.531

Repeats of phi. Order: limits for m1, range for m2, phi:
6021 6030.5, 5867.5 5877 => 5.79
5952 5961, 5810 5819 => 4.87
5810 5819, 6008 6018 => 4.73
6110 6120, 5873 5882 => 5.83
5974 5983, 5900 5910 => 4.81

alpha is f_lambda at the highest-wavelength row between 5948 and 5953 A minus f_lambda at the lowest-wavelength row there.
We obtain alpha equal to 0.0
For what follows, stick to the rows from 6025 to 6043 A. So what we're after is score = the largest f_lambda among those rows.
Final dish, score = 5.179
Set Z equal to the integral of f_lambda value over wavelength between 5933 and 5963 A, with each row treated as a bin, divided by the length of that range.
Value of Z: 4.49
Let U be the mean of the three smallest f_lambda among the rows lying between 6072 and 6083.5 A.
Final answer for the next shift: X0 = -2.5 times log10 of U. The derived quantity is -1.54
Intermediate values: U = 4.14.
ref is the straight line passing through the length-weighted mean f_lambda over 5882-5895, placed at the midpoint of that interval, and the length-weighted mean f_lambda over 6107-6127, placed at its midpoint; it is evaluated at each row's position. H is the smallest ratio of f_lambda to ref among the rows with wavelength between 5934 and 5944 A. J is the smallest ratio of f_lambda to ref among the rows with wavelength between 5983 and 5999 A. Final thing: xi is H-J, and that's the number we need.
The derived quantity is 0.02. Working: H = 0.88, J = 0.865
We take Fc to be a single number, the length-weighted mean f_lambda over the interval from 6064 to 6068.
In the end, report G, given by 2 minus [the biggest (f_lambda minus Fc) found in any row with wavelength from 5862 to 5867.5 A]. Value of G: 2.0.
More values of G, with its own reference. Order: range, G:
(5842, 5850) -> 0.9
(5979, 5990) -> 1.5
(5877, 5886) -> 1.6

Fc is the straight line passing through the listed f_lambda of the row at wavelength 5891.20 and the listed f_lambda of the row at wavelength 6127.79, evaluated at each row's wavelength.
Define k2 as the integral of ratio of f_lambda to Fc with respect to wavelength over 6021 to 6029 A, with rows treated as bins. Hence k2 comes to 8.8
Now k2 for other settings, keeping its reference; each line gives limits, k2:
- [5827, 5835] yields 10.8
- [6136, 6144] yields 7.7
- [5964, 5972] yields 9.1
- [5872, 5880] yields 12.1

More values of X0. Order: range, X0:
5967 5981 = -1.52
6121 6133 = -1.57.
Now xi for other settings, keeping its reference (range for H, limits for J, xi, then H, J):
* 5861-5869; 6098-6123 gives 0.10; 0.96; 0.865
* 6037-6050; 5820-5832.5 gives -0.06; 0.93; 0.992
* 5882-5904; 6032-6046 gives -0.07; 0.78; 0.857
